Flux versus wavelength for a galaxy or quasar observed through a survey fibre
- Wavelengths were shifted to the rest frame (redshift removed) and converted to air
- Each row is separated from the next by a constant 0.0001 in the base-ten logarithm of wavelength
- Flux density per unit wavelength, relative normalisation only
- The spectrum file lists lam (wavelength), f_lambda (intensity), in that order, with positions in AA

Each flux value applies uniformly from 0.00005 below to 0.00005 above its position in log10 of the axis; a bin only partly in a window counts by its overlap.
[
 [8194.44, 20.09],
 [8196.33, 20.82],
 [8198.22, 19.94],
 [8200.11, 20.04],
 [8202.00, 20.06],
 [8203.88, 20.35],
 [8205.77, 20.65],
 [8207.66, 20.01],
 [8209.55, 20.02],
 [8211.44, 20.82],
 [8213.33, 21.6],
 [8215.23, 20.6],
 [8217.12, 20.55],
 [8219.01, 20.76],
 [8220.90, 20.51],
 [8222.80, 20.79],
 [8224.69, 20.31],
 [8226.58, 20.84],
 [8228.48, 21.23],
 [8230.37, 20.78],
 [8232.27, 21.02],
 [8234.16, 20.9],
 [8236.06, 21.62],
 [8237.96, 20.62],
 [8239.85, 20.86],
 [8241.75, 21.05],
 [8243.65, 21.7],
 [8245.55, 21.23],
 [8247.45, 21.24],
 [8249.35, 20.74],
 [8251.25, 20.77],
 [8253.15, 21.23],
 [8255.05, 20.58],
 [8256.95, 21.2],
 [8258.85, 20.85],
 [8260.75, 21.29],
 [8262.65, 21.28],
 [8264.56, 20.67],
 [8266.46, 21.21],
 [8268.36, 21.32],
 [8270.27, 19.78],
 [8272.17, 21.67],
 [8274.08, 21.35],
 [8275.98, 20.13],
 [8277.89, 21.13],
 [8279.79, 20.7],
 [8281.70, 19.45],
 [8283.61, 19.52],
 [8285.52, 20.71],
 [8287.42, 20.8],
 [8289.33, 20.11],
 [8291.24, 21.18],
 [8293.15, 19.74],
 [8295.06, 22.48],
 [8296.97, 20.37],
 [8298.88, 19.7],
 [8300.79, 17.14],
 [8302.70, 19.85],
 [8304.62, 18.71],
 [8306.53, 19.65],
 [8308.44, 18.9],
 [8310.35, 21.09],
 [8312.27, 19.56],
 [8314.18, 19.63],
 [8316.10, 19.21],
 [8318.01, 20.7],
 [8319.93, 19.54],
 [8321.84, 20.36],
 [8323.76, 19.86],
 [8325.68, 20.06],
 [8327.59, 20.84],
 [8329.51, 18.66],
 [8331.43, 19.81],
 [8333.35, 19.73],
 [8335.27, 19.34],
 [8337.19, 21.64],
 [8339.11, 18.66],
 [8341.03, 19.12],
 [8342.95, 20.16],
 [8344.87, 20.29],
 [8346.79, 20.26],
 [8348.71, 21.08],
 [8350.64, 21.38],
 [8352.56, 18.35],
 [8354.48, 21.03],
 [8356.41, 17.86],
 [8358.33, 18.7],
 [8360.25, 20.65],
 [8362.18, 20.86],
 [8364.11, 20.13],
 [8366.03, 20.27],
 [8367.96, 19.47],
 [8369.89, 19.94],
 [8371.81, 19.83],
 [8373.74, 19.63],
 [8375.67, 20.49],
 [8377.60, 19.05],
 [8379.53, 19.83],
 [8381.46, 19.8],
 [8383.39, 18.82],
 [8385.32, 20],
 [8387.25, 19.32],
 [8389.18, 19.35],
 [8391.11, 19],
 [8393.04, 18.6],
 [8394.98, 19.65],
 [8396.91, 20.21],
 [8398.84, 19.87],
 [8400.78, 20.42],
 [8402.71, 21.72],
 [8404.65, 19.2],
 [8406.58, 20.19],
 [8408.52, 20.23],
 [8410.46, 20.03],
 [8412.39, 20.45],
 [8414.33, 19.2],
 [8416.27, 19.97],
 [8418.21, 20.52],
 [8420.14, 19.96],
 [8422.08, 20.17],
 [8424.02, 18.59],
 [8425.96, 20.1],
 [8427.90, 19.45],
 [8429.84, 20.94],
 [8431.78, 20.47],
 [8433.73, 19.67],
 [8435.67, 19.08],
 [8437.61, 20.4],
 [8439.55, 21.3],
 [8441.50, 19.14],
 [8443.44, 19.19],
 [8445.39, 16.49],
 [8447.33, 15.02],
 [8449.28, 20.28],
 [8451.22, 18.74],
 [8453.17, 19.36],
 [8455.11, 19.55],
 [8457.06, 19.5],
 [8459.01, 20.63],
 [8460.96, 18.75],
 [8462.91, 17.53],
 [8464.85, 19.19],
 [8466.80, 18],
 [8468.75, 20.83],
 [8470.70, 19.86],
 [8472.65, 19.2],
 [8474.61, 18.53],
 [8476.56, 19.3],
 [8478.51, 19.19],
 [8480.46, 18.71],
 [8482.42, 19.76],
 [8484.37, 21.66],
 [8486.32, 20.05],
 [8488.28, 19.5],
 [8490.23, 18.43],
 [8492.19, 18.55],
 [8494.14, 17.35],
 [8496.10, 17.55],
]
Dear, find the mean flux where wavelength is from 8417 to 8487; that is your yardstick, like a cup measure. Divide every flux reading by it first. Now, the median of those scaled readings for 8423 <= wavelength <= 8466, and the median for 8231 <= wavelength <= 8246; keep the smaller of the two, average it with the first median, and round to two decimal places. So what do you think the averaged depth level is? 1.00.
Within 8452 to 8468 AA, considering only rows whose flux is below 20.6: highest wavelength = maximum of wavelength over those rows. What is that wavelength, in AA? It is 8466.80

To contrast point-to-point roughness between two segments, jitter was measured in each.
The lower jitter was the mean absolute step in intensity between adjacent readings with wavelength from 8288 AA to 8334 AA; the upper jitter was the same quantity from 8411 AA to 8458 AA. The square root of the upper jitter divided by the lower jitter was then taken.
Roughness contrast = 1.0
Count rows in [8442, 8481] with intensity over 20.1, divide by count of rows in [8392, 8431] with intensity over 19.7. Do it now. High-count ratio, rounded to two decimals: 0.21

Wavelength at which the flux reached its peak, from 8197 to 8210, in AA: 8205.77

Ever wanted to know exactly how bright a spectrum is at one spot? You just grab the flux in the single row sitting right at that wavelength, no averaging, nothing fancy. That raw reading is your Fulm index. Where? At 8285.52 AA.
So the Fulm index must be 20.71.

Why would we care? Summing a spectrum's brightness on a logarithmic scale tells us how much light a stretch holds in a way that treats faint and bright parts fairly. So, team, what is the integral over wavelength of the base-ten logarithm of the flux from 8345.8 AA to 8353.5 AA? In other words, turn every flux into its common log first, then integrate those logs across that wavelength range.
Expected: 10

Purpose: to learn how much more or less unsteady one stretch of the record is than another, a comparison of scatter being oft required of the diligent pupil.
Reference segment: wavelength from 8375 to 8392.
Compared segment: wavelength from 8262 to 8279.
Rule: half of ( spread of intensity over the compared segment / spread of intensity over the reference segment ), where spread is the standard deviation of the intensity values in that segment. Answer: 0.57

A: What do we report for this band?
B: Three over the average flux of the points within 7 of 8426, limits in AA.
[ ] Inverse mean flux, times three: 0.1503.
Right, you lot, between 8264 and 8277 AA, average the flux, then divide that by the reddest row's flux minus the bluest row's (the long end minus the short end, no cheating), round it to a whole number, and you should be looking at -39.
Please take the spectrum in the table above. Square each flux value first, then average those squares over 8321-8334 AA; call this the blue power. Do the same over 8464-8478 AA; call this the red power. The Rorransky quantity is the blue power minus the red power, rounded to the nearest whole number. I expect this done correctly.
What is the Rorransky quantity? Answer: 24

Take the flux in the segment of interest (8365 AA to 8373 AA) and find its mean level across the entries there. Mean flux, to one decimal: 19.9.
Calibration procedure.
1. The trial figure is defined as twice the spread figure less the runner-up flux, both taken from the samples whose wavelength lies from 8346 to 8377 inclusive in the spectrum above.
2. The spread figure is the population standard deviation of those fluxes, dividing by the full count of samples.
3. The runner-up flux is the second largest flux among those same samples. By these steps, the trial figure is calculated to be -19.13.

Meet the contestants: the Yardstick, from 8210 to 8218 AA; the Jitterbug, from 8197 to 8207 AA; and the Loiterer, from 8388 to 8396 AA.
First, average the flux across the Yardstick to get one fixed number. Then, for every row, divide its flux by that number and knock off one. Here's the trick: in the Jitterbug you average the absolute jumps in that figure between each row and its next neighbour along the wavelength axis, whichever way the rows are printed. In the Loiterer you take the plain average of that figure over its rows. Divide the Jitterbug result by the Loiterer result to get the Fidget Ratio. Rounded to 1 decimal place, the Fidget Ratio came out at -0.1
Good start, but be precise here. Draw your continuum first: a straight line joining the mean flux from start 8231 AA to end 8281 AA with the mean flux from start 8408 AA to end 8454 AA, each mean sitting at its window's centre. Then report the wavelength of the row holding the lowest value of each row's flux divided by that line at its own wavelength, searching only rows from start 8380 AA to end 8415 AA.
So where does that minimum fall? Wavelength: 8393.04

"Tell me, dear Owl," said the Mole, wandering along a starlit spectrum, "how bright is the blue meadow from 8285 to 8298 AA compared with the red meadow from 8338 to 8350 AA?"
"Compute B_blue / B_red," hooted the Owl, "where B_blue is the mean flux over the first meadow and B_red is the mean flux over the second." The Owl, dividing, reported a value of 1.04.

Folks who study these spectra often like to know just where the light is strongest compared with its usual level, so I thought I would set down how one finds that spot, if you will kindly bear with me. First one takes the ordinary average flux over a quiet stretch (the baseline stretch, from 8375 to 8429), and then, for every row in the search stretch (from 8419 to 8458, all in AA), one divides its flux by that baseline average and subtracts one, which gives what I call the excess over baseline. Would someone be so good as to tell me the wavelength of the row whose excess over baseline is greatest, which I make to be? 8439.55 AA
